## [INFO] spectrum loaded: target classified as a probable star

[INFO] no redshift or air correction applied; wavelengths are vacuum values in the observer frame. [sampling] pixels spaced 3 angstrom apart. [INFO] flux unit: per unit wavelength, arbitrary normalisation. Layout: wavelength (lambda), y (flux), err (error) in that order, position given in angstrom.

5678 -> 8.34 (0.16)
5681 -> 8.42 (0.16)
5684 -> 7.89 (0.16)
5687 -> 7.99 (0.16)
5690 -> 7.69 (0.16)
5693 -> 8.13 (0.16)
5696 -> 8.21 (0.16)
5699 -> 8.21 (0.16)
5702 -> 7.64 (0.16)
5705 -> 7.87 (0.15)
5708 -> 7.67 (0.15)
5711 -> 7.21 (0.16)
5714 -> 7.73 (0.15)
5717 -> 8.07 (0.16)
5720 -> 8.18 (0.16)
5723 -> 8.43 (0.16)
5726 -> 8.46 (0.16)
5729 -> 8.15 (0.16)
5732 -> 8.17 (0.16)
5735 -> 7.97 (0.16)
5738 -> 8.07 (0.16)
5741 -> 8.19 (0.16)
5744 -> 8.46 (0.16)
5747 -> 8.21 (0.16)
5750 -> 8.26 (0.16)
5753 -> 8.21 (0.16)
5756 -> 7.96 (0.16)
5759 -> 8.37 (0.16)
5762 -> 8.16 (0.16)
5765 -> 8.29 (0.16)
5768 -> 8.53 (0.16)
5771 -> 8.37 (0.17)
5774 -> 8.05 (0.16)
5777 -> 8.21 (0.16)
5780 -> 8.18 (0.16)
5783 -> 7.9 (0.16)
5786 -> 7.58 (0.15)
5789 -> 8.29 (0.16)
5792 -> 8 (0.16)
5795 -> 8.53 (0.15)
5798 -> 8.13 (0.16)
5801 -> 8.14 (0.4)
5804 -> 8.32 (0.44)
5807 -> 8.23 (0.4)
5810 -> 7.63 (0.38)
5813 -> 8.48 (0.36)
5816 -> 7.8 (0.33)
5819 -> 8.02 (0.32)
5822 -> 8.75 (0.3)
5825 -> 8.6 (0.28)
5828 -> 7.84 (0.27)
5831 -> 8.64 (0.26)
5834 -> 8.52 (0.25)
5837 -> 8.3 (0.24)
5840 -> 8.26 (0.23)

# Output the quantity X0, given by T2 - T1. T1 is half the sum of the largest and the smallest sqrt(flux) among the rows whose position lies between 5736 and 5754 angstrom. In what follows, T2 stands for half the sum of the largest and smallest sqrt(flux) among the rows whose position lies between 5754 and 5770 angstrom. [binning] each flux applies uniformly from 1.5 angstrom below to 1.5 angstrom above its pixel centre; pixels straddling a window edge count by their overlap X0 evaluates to -0.004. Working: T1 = 2.87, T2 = 2.87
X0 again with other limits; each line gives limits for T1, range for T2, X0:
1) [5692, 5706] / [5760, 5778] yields 0.064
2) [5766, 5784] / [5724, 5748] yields 0.000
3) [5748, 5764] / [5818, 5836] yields 0.022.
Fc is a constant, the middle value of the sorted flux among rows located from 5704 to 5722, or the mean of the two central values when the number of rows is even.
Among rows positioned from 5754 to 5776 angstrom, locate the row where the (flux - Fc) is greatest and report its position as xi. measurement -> 5768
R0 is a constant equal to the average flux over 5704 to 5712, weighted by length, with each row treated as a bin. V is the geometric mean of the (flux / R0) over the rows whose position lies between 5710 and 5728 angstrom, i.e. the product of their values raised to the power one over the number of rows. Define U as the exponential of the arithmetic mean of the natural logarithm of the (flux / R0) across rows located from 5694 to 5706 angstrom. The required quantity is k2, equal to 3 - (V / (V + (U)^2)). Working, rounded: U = 1.05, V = 1.054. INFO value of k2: 2.51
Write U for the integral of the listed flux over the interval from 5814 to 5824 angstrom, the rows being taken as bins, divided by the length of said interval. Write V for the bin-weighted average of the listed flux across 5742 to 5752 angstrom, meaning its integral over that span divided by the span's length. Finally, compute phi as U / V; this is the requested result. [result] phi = 0.99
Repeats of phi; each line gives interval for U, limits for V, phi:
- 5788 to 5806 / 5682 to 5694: 1.04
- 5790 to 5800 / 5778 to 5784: 1.02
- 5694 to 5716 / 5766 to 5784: 0.95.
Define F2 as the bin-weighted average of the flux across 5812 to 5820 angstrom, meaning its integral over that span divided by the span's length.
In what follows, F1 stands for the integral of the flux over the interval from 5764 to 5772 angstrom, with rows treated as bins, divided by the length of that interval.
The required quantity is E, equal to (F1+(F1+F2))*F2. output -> 201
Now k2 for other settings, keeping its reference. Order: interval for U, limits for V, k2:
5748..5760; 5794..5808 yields 2.52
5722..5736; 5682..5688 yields 2.53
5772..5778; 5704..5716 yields 2.53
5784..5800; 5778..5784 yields 2.52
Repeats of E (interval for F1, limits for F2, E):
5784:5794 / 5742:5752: 201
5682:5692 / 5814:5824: 198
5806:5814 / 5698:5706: 190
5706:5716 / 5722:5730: 196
